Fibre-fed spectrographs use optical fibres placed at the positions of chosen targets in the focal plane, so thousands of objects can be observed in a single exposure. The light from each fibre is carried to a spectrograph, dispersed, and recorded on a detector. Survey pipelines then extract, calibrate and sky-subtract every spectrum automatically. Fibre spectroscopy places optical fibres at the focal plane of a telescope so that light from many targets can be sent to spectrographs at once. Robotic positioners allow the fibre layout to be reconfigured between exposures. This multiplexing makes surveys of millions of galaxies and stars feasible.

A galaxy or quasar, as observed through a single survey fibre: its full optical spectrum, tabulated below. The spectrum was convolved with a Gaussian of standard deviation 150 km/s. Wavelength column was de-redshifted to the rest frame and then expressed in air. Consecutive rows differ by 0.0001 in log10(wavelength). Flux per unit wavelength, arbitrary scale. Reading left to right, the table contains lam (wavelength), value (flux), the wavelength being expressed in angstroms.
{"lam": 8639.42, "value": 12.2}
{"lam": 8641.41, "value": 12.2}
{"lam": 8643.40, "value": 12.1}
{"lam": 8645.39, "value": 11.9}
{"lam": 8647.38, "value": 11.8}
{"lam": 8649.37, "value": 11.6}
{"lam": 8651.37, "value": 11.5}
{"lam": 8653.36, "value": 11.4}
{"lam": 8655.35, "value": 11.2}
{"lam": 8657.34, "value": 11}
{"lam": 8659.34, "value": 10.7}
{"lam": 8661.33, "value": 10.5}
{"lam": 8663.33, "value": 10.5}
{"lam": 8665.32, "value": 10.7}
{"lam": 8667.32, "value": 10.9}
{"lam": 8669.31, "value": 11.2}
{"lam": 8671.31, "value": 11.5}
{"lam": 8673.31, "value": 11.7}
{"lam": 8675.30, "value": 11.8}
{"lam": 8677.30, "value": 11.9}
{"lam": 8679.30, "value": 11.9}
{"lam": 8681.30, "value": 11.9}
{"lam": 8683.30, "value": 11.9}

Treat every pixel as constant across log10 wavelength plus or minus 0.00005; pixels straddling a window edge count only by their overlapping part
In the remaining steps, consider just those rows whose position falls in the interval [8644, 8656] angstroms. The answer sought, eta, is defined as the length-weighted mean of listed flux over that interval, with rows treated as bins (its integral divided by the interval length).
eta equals 11.6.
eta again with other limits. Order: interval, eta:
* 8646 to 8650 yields 11.7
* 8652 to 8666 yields 10.9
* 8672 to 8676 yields 11.7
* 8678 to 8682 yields 11.9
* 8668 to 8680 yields 11.6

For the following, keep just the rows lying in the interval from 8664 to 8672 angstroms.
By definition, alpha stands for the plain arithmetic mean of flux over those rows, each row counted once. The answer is 11.1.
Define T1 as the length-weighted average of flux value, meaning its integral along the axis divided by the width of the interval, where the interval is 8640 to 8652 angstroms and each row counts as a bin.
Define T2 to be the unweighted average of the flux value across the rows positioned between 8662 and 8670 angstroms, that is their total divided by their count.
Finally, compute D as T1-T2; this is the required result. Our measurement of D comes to 1.04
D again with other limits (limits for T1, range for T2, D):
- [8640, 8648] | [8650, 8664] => 1.05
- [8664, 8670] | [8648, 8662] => -0.22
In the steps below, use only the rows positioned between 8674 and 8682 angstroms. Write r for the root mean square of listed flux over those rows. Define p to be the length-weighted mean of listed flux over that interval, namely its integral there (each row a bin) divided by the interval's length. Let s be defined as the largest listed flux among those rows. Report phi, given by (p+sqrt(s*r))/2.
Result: 11.9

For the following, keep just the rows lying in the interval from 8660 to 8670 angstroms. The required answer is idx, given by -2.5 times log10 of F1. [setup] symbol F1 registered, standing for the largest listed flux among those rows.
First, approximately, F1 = 11.2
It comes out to -2.62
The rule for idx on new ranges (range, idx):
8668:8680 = -2.69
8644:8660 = -2.69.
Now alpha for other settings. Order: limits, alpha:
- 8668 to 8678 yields 11.6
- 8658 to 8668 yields 10.7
